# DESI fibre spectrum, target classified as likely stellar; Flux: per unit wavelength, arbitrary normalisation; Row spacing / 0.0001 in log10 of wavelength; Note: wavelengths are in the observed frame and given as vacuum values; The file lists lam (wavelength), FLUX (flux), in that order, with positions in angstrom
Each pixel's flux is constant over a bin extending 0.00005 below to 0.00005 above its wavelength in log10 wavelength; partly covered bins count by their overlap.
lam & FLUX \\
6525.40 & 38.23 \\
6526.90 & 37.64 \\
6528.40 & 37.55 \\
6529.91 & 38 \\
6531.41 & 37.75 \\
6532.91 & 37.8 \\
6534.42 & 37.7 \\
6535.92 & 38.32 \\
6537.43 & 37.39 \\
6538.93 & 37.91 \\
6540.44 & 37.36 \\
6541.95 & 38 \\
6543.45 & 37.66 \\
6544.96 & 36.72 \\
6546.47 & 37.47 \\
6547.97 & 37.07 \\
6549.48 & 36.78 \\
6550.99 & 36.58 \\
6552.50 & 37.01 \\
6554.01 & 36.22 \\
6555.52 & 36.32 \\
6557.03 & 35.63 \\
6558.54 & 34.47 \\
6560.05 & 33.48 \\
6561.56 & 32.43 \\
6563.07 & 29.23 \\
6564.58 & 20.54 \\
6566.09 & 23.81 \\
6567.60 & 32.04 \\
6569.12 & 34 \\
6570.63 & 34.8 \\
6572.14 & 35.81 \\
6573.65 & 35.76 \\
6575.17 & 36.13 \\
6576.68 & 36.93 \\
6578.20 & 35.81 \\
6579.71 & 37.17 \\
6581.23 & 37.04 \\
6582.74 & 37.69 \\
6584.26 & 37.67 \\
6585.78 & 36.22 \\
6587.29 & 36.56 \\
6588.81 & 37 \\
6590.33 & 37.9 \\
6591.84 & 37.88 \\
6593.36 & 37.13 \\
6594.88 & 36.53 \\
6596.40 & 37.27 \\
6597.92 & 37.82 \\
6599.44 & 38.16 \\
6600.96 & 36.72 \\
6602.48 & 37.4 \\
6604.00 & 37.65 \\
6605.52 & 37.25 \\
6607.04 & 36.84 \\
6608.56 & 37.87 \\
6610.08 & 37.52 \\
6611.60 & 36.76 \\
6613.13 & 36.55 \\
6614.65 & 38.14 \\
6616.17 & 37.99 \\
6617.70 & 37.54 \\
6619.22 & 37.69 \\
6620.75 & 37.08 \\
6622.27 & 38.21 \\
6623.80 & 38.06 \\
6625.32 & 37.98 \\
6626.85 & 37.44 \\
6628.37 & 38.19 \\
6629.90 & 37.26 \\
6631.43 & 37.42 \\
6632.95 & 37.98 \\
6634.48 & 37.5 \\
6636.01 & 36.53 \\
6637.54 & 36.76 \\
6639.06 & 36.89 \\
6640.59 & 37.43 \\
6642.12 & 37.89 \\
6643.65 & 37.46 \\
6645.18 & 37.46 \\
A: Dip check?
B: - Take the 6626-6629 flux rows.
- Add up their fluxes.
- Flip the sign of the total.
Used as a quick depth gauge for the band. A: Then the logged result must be -76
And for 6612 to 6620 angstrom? -188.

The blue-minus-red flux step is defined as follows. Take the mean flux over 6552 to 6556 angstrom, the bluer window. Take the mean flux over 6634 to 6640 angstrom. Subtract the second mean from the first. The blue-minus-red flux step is -0.4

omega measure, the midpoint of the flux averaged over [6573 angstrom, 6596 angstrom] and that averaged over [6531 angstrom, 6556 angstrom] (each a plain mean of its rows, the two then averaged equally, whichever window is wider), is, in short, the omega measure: 37.1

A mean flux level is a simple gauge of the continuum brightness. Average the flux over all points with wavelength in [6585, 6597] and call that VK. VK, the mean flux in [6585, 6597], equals 37.1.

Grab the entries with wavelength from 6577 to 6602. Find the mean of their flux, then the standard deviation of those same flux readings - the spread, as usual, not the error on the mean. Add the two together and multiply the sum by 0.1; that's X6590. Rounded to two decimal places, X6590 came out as 3.78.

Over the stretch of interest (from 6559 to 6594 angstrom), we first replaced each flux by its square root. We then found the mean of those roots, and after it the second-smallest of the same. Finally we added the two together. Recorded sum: 10.7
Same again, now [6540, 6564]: 11.7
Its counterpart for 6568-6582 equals 11.9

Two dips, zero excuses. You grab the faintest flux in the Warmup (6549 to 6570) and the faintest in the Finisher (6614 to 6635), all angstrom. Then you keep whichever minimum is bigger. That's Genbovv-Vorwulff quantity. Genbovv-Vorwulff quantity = 37.1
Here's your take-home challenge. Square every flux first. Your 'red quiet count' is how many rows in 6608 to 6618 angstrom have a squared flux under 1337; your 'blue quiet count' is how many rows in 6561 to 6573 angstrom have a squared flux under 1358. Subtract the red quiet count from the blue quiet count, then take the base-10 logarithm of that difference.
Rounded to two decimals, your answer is 0.85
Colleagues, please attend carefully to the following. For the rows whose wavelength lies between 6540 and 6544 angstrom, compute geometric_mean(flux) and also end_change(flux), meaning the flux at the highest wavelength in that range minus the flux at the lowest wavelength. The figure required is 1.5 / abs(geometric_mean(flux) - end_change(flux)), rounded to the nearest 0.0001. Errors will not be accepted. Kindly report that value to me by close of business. 0.0401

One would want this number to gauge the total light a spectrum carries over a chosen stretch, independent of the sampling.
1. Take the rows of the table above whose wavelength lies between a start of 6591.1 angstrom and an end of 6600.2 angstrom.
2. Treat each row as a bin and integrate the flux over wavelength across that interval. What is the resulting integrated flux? 341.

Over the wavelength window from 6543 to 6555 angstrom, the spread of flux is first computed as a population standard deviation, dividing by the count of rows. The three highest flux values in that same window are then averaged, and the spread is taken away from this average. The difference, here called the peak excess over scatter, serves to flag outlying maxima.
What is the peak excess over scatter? 37.0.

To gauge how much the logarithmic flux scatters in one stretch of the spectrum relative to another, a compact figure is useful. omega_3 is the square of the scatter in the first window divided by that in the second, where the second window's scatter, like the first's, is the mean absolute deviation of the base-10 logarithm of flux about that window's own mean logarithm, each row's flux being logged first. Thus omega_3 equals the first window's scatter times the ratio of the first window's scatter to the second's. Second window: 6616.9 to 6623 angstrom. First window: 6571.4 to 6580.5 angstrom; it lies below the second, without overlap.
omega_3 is 0.010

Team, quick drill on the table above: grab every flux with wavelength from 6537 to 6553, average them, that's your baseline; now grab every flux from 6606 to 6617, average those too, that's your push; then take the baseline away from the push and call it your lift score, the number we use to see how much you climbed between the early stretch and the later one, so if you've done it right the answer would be 0.11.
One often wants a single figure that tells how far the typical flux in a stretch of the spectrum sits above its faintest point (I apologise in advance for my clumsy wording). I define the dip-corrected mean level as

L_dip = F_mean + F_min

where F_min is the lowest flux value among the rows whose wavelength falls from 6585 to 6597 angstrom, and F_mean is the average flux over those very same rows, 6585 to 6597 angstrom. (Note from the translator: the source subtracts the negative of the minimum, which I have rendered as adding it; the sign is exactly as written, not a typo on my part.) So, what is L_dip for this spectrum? 73.28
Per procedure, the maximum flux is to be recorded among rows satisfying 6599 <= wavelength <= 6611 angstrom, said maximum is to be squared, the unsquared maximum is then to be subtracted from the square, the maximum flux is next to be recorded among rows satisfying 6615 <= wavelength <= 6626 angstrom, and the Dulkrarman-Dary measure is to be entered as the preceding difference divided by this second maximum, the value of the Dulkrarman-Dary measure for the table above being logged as 37.1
